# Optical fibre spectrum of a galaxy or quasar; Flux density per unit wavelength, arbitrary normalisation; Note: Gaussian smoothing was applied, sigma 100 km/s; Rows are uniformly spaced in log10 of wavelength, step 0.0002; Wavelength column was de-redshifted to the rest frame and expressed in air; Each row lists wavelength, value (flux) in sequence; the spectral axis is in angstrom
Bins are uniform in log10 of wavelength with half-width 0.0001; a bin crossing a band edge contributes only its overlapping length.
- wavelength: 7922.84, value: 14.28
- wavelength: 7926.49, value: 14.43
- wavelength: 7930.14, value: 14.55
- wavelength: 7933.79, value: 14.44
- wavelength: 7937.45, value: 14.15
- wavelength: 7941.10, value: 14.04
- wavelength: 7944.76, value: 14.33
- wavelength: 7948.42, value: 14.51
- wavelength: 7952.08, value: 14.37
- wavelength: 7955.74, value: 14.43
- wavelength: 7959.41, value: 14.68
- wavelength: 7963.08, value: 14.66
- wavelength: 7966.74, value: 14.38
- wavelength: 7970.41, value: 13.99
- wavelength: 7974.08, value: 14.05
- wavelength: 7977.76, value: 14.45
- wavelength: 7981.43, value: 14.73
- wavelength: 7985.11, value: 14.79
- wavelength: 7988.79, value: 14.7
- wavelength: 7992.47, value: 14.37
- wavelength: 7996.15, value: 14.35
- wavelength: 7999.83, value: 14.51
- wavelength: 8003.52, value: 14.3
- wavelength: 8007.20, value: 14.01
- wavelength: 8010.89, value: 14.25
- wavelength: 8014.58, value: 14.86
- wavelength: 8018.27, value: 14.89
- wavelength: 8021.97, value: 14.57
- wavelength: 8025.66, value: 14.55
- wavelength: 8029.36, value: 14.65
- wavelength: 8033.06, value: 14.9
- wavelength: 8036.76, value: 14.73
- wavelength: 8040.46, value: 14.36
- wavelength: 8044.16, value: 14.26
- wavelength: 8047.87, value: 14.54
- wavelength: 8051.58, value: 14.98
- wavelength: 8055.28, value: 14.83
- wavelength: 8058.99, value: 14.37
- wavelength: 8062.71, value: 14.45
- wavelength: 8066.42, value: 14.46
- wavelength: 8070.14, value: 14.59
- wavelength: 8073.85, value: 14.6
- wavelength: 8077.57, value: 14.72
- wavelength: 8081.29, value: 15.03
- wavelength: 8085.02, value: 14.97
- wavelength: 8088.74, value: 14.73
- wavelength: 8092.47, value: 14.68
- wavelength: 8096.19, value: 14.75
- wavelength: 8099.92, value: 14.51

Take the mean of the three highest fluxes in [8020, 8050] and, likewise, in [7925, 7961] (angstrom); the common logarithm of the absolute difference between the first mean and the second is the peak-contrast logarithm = -0.74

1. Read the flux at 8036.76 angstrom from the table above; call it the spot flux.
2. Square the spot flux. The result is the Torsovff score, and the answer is 217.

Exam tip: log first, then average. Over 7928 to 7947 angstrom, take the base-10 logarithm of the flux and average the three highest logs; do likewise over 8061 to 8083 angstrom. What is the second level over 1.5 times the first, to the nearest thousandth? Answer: 0.673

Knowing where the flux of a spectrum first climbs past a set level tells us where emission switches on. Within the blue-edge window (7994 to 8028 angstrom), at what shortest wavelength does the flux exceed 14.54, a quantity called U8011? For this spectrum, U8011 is 8014.58 angstrom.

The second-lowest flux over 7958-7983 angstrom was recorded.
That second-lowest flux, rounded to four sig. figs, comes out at 14.05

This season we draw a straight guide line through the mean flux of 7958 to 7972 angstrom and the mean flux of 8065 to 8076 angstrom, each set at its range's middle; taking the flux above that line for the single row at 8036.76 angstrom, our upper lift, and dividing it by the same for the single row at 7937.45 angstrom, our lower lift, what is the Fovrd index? -0.9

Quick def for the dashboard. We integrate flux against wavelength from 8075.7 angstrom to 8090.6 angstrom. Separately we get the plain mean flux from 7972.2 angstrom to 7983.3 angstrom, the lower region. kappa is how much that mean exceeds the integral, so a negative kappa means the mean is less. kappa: -207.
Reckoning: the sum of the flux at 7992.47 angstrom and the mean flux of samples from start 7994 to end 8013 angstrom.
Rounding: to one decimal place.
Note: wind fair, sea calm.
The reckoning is 28.7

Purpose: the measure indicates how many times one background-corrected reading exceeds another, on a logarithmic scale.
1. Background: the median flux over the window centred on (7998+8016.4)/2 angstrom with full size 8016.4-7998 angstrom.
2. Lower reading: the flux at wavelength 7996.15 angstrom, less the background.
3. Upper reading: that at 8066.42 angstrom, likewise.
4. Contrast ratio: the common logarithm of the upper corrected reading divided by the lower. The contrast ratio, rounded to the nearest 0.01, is 0.51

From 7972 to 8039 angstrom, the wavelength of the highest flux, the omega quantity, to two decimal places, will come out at 8033.06 angstrom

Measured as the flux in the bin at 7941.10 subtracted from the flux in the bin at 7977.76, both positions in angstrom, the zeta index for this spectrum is 0.41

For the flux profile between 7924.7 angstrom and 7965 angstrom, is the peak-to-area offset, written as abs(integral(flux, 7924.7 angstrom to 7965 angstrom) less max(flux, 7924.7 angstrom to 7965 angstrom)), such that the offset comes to 566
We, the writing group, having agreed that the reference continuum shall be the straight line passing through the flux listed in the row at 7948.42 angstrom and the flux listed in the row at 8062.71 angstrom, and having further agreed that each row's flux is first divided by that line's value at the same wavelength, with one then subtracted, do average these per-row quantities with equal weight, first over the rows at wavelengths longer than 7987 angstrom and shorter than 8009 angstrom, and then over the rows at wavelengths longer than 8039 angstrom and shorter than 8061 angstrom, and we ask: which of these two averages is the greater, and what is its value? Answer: 0.007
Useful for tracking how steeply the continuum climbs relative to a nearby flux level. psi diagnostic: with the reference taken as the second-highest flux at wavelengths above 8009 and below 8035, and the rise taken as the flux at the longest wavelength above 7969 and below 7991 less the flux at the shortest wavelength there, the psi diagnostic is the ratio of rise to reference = 0.05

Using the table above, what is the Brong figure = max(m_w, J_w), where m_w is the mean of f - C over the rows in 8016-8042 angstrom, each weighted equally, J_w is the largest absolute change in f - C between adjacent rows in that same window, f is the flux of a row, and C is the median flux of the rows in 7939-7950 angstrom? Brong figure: 0.37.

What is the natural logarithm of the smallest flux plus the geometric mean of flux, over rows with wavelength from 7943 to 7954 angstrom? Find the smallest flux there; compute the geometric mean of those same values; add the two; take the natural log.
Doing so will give 3.36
